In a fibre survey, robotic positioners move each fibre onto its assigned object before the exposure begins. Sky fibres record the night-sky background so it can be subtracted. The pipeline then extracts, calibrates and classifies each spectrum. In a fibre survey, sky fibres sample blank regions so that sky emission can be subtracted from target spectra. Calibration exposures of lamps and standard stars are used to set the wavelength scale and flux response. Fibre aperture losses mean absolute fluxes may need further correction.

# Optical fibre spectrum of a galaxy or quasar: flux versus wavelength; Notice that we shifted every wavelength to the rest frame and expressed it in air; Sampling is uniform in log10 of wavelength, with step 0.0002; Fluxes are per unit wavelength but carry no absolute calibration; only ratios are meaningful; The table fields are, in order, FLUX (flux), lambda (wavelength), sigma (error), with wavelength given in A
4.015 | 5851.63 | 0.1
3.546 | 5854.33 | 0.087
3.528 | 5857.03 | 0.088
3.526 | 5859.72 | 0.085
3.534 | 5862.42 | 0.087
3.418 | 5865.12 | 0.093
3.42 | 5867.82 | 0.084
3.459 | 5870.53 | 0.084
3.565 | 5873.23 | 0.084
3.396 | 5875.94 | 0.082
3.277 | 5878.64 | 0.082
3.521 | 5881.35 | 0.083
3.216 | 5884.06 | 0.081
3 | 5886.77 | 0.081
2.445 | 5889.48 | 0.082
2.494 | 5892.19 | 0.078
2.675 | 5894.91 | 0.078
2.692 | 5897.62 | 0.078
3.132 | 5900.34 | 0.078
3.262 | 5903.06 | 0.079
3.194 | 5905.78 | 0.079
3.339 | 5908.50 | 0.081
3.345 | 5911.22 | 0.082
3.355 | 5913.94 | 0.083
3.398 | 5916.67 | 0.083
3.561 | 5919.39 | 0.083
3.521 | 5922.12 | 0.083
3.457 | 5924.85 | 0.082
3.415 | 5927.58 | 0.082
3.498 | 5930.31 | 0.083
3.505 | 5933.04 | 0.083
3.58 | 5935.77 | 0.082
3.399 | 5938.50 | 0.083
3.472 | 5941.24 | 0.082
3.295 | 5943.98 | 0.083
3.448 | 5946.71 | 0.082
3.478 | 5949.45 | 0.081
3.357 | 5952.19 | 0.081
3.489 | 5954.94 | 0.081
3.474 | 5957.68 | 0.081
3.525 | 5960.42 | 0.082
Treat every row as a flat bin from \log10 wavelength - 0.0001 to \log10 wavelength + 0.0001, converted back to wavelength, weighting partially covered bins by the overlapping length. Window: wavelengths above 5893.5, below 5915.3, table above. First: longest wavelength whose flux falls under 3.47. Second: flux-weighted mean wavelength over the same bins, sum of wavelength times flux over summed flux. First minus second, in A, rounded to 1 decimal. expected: 9.1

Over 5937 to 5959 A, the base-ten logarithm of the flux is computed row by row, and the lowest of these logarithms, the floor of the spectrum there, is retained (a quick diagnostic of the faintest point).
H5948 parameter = 0.518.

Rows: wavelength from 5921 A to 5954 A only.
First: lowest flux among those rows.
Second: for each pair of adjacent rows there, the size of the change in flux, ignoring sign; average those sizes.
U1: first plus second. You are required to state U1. 3.39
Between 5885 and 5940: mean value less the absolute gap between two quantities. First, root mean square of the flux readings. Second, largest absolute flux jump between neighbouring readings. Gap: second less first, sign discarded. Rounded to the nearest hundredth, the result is 0.54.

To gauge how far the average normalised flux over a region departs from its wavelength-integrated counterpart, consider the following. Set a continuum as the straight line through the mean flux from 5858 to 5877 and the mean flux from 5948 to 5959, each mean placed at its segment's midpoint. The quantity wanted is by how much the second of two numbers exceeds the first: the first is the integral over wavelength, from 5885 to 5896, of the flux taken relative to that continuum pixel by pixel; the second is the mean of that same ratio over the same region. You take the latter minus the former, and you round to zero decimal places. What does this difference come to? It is -8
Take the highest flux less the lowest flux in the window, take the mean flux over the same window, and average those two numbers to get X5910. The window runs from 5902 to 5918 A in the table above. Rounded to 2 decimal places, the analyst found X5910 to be 1.76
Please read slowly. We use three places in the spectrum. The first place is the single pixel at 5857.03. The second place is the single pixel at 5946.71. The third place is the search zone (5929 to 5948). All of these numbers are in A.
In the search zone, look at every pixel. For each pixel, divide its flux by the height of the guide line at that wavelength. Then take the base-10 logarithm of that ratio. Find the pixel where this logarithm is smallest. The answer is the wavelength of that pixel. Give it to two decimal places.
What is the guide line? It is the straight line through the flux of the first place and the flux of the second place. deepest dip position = 5943.98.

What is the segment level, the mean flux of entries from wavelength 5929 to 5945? 3.46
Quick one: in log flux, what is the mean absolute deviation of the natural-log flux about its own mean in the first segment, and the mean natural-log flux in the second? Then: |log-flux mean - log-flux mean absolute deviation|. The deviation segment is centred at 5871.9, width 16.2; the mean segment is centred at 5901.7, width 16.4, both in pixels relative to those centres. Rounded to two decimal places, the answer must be 1.09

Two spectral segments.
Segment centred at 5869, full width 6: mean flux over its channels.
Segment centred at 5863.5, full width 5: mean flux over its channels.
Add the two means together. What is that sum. 6.92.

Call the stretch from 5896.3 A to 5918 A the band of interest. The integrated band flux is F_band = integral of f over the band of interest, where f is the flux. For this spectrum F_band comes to 70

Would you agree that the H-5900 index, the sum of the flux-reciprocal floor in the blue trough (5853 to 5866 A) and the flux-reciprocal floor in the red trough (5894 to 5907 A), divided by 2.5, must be 0.235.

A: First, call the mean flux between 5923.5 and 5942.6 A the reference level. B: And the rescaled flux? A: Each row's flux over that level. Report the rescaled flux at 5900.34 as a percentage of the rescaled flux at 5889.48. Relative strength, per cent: 128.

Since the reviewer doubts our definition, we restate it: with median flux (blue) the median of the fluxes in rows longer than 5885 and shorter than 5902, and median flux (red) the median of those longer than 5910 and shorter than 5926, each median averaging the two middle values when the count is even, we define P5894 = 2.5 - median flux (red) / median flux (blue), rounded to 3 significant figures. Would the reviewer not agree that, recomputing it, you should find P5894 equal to 1.22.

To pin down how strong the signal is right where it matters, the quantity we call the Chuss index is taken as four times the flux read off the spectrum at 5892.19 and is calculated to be 10.0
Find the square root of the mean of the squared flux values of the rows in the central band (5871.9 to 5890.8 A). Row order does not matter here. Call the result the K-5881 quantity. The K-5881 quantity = 3.22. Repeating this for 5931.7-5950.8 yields 3.45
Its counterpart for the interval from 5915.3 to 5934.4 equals 3.48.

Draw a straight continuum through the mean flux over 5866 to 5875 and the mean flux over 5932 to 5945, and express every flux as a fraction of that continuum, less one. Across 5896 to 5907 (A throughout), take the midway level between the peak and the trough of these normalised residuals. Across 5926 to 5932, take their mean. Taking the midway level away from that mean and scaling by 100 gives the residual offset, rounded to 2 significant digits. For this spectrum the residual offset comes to 14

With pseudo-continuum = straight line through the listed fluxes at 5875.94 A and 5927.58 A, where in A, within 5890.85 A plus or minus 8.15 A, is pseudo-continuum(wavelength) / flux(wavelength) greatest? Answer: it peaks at 5889.48 A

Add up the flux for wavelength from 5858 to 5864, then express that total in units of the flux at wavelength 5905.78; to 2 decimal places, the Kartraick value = 2.21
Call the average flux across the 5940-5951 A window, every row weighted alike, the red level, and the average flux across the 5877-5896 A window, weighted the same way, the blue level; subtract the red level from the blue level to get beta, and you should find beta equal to -0.5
